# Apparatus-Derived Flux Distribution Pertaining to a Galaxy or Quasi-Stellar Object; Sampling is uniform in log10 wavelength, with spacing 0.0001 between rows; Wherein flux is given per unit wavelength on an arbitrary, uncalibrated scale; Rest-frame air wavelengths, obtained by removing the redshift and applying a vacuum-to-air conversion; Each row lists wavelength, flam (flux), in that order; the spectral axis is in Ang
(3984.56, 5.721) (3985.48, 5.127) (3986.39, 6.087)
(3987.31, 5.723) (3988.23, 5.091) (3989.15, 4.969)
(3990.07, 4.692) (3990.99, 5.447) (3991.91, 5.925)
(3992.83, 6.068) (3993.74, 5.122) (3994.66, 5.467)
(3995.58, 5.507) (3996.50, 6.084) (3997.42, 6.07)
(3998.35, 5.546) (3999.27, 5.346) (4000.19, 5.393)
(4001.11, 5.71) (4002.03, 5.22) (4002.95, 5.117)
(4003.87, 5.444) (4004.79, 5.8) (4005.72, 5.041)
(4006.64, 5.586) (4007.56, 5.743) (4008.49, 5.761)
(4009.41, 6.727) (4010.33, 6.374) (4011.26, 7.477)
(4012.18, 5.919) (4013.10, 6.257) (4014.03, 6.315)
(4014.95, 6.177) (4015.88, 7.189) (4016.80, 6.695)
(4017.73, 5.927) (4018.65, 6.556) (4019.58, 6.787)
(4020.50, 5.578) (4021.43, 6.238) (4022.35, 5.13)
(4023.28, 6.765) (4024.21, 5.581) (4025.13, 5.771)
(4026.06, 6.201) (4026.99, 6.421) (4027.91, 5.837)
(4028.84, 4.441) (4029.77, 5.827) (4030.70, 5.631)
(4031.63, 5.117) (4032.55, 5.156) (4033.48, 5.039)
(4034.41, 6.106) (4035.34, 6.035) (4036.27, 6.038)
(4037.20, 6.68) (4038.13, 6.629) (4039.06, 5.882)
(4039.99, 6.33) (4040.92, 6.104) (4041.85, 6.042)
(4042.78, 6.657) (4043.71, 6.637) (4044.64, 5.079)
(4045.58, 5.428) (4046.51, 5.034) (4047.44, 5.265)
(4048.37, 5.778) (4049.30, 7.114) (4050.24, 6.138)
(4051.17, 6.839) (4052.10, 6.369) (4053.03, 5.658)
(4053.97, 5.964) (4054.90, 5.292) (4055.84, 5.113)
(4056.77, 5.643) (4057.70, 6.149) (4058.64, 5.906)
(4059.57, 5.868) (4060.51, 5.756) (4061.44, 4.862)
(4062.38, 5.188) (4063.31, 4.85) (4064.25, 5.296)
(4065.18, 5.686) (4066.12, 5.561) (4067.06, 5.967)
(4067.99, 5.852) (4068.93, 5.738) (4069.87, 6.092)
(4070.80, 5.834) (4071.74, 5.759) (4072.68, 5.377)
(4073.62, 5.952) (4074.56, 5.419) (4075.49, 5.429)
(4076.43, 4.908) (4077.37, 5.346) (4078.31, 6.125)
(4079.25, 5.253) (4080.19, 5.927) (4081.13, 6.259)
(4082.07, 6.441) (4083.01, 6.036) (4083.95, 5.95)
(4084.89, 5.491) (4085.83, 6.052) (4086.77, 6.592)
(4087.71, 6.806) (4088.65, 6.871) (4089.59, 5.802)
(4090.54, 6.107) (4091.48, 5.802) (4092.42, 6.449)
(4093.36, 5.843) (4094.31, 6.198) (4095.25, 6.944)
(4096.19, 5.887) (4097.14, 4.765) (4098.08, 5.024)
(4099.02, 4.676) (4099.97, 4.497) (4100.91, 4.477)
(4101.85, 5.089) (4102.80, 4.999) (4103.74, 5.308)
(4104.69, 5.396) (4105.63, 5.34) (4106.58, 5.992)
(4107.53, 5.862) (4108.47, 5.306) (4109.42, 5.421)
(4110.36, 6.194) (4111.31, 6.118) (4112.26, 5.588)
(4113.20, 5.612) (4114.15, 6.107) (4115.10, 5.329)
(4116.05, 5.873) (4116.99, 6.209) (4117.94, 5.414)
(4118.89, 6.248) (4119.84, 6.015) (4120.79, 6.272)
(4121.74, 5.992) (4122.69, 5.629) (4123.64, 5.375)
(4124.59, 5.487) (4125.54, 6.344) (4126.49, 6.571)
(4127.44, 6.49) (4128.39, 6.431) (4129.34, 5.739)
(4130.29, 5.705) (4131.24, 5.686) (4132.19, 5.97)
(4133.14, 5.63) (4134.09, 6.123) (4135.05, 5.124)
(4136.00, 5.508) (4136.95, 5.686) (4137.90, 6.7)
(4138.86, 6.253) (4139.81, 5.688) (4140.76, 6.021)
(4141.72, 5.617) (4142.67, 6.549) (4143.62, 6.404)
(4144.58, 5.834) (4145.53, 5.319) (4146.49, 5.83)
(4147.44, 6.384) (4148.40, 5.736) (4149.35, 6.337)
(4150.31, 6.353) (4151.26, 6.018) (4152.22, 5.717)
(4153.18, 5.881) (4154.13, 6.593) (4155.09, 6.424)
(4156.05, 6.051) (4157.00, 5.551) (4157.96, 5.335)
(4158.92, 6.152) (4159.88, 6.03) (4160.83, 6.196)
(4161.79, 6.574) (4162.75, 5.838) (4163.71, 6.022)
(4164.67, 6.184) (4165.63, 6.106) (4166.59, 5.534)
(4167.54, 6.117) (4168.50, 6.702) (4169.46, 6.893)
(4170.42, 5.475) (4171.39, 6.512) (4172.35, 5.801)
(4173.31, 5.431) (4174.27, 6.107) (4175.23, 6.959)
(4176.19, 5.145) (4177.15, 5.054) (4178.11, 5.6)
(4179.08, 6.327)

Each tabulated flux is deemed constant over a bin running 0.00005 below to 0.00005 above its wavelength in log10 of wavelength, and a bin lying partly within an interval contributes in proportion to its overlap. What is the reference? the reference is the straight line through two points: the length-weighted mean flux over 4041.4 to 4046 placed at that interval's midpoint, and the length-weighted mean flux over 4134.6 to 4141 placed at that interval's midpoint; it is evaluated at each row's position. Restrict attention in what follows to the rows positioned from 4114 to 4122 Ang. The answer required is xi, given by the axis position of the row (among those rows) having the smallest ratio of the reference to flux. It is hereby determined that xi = 4120.79 Ang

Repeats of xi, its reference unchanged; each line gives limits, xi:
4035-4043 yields 4037.20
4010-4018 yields 4011.26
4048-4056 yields 4049.30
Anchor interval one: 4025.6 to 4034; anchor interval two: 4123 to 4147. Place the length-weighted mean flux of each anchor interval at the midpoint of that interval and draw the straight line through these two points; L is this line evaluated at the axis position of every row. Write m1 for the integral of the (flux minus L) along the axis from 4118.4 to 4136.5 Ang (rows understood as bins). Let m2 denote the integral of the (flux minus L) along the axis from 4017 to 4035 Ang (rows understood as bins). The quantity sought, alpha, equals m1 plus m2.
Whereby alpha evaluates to 5.7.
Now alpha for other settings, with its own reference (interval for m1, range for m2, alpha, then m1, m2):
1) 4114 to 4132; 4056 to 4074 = 0.8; 1.1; 0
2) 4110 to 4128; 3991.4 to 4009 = 4.4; 1.4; 3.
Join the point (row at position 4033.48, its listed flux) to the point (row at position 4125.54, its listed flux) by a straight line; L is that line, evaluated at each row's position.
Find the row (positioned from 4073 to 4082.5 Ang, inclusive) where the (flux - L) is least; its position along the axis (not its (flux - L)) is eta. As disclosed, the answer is 4076.43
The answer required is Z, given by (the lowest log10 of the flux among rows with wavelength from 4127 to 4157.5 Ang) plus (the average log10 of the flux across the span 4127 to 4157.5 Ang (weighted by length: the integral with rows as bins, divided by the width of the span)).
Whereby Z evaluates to 1.485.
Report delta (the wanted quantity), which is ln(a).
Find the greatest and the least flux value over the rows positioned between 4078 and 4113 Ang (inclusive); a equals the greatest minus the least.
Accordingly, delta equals 0.9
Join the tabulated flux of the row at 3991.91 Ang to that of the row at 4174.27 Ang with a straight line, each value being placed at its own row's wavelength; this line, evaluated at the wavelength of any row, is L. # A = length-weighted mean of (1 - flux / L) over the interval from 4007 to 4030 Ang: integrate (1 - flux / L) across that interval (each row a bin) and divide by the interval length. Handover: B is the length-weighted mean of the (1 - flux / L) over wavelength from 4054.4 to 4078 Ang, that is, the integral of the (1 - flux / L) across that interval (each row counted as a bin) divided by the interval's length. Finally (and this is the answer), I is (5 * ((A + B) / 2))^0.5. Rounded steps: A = -0.033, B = 0.07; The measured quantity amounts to 0.32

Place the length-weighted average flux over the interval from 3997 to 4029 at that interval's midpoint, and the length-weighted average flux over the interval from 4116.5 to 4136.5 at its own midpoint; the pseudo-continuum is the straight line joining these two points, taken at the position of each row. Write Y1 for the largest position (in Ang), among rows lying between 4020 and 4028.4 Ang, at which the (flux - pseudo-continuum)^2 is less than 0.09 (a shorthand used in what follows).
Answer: 4027.91 Ang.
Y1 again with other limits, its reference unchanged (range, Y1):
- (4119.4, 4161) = 4159.88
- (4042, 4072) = 4071.74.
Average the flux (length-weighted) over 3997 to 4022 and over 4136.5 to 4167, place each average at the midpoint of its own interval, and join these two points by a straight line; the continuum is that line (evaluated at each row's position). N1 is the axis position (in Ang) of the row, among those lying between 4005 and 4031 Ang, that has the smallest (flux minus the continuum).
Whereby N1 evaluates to 4028.84 Ang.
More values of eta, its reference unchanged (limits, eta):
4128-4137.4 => 4135.05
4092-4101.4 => 4100.91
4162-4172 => 4170.42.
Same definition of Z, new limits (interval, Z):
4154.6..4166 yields 1.507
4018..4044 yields 1.421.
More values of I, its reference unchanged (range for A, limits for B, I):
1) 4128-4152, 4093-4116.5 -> 0.52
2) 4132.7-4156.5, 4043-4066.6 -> 0.39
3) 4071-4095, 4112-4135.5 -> 0.32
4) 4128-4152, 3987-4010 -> 0.46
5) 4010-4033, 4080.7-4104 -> 0.25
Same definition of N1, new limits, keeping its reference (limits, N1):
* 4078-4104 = 4100.91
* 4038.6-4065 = 4063.31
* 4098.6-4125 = 4100.91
